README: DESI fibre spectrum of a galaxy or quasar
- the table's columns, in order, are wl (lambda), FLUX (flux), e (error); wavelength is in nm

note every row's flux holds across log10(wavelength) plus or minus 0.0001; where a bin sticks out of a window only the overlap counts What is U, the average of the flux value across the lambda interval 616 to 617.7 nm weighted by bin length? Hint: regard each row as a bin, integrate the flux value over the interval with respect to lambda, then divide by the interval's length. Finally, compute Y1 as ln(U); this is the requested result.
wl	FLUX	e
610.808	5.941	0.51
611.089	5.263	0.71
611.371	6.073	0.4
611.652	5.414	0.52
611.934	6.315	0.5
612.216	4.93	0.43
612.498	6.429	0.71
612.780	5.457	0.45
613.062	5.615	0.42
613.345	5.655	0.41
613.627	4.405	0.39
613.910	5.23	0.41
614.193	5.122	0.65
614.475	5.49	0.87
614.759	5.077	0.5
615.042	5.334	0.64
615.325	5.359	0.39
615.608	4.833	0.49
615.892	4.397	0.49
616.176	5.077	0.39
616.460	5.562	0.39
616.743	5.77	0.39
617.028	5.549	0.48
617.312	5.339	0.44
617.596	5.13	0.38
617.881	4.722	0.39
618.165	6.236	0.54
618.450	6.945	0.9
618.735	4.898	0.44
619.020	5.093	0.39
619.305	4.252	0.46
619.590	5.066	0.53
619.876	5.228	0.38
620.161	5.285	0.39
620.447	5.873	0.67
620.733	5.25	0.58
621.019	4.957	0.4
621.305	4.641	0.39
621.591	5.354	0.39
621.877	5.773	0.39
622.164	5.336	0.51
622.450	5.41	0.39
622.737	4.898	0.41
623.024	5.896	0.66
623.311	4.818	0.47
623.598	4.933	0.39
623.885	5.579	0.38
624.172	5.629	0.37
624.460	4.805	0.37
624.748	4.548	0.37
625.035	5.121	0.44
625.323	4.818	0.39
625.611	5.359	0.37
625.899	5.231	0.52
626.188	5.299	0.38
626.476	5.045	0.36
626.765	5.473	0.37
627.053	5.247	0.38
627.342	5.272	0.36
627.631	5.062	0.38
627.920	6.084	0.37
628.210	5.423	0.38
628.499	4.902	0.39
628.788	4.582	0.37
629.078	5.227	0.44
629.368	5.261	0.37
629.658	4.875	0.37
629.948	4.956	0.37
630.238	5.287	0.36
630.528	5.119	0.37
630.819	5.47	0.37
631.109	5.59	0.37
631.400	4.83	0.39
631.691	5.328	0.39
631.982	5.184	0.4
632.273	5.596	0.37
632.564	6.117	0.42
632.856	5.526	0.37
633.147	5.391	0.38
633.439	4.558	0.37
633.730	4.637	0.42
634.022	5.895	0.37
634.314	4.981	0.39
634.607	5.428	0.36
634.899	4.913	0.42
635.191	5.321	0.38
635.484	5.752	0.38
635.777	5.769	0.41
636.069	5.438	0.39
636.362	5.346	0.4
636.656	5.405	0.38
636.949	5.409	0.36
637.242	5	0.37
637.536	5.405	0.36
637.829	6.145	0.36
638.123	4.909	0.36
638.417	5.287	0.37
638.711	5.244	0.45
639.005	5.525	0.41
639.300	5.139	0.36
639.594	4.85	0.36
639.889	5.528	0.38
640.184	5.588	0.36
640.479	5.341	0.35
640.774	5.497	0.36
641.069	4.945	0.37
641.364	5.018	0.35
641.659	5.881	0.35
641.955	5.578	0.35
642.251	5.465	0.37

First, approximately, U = 5.39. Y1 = 1.68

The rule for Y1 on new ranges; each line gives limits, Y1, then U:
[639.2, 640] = 1.64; 5.16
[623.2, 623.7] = 1.58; 4.88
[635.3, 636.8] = 1.71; 5.53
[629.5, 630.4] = 1.62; 5.05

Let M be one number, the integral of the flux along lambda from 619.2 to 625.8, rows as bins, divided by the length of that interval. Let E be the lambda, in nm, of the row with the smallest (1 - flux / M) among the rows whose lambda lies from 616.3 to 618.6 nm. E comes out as 618.450 nm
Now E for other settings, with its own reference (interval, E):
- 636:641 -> 637.829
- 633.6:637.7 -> 634.022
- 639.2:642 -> 641.659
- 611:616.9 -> 612.498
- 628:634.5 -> 632.564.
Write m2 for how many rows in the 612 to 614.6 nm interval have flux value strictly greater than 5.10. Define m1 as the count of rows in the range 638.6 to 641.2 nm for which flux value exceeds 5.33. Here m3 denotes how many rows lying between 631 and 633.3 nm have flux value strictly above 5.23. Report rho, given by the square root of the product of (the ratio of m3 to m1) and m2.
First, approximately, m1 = 5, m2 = 7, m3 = 6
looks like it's 2.90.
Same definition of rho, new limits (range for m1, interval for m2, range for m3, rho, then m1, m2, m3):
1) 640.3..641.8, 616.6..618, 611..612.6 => 2.58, 3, 4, 5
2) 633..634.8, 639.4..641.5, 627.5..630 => 2.00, 3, 4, 3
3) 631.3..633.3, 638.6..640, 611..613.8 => 2.83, 4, 4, 8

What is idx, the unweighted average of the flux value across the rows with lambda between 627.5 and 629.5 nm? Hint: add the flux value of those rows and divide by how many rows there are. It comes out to 5.22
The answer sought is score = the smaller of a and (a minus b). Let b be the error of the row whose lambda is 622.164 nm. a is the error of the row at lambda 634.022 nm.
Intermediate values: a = 0.370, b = 0.510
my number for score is -0.14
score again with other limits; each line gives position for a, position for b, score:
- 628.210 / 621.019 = -0.02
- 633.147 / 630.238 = 0.02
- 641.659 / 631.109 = -0.02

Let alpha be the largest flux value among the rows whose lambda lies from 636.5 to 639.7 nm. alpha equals 6.145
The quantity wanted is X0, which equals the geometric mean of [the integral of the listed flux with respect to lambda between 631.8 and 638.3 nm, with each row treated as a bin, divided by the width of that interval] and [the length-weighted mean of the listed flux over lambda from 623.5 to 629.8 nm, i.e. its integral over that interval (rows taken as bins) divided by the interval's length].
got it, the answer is 5.27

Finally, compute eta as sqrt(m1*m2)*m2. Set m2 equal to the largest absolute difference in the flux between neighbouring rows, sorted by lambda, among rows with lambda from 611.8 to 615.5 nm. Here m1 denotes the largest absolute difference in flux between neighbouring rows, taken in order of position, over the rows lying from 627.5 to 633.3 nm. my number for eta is 1.9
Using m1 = 1.02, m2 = 1.5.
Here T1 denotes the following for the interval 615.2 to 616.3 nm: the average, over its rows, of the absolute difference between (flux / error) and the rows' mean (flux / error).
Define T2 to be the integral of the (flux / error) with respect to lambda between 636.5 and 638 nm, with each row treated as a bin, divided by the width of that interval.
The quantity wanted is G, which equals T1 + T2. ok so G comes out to 16.9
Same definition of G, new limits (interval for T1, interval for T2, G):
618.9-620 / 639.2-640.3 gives 16.4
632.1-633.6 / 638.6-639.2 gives 13.5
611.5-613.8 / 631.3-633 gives 15.2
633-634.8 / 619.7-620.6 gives 13.4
